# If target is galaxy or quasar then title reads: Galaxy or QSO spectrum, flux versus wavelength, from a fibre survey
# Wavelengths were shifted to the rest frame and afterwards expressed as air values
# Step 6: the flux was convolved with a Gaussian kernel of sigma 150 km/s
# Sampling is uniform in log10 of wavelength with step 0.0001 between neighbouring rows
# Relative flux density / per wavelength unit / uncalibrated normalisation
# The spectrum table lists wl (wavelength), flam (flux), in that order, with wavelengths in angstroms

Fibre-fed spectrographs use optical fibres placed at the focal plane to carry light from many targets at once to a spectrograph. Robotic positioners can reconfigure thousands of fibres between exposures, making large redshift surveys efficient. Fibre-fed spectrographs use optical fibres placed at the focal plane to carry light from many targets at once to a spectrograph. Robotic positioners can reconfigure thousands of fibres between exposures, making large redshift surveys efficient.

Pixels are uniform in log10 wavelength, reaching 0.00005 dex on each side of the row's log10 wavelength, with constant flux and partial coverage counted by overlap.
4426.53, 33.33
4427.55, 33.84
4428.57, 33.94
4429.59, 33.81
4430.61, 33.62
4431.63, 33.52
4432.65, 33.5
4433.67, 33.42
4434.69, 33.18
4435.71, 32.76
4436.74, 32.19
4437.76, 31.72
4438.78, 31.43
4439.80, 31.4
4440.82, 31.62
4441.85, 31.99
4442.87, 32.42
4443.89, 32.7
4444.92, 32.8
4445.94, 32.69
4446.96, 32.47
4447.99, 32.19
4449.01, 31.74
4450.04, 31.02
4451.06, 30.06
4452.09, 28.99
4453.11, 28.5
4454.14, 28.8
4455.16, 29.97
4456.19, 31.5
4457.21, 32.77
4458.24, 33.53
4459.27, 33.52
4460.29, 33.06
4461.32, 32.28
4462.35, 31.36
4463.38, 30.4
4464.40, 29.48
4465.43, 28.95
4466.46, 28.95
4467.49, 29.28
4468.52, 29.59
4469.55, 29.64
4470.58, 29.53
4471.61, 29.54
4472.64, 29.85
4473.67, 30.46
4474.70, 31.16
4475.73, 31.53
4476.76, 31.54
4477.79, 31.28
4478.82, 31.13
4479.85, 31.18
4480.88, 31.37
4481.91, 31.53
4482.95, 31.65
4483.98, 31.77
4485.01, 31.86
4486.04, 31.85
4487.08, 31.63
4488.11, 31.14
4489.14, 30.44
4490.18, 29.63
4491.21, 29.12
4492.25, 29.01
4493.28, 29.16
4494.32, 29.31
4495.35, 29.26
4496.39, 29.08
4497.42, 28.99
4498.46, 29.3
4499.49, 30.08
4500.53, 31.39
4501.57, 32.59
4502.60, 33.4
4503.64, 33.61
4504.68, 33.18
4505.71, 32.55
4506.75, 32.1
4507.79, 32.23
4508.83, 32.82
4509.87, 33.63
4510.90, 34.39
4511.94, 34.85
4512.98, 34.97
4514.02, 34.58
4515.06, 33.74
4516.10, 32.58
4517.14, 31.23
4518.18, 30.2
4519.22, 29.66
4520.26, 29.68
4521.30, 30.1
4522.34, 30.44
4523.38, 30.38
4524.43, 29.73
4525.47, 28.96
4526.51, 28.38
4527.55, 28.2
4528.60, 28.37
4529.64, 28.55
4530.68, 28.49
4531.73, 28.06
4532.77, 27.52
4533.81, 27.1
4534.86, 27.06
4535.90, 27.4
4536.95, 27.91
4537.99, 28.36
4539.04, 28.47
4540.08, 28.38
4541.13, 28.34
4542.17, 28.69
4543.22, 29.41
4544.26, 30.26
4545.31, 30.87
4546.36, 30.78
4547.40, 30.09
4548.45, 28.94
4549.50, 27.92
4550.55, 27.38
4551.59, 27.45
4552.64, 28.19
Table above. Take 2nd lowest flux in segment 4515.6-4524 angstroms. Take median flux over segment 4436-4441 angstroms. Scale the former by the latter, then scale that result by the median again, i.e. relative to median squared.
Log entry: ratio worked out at 0.030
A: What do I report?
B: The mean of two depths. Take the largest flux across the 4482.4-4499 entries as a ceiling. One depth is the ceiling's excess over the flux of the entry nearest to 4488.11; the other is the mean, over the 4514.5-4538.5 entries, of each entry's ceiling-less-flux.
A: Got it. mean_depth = 1.7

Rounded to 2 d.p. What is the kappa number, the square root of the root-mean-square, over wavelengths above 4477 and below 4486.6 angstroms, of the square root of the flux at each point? 2.37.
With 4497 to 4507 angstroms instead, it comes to 2.37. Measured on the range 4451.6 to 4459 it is 2.35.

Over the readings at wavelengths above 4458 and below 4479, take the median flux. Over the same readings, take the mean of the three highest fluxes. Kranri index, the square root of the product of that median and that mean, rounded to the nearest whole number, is 32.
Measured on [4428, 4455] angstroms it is 33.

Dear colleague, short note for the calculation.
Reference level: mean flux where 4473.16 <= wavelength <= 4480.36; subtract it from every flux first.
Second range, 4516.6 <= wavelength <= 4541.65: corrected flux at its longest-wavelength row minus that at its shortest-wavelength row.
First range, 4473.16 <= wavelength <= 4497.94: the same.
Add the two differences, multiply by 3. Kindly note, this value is -13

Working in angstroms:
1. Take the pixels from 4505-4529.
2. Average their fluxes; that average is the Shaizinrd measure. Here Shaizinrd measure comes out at 31.5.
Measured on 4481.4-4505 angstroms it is 30.8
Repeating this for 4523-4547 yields 28.7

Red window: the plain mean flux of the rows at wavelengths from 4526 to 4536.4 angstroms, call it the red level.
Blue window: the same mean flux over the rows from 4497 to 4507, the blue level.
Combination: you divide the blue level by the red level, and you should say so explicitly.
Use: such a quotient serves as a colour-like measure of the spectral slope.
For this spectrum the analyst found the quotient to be 1.14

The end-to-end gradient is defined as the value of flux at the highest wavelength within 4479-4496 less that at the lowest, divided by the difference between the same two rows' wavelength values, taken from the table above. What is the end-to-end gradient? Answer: -0.12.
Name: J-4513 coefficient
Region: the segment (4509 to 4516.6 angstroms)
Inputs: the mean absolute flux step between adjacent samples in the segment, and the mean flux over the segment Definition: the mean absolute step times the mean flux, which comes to 21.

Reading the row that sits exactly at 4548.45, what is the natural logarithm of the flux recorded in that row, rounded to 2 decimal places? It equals 3.37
